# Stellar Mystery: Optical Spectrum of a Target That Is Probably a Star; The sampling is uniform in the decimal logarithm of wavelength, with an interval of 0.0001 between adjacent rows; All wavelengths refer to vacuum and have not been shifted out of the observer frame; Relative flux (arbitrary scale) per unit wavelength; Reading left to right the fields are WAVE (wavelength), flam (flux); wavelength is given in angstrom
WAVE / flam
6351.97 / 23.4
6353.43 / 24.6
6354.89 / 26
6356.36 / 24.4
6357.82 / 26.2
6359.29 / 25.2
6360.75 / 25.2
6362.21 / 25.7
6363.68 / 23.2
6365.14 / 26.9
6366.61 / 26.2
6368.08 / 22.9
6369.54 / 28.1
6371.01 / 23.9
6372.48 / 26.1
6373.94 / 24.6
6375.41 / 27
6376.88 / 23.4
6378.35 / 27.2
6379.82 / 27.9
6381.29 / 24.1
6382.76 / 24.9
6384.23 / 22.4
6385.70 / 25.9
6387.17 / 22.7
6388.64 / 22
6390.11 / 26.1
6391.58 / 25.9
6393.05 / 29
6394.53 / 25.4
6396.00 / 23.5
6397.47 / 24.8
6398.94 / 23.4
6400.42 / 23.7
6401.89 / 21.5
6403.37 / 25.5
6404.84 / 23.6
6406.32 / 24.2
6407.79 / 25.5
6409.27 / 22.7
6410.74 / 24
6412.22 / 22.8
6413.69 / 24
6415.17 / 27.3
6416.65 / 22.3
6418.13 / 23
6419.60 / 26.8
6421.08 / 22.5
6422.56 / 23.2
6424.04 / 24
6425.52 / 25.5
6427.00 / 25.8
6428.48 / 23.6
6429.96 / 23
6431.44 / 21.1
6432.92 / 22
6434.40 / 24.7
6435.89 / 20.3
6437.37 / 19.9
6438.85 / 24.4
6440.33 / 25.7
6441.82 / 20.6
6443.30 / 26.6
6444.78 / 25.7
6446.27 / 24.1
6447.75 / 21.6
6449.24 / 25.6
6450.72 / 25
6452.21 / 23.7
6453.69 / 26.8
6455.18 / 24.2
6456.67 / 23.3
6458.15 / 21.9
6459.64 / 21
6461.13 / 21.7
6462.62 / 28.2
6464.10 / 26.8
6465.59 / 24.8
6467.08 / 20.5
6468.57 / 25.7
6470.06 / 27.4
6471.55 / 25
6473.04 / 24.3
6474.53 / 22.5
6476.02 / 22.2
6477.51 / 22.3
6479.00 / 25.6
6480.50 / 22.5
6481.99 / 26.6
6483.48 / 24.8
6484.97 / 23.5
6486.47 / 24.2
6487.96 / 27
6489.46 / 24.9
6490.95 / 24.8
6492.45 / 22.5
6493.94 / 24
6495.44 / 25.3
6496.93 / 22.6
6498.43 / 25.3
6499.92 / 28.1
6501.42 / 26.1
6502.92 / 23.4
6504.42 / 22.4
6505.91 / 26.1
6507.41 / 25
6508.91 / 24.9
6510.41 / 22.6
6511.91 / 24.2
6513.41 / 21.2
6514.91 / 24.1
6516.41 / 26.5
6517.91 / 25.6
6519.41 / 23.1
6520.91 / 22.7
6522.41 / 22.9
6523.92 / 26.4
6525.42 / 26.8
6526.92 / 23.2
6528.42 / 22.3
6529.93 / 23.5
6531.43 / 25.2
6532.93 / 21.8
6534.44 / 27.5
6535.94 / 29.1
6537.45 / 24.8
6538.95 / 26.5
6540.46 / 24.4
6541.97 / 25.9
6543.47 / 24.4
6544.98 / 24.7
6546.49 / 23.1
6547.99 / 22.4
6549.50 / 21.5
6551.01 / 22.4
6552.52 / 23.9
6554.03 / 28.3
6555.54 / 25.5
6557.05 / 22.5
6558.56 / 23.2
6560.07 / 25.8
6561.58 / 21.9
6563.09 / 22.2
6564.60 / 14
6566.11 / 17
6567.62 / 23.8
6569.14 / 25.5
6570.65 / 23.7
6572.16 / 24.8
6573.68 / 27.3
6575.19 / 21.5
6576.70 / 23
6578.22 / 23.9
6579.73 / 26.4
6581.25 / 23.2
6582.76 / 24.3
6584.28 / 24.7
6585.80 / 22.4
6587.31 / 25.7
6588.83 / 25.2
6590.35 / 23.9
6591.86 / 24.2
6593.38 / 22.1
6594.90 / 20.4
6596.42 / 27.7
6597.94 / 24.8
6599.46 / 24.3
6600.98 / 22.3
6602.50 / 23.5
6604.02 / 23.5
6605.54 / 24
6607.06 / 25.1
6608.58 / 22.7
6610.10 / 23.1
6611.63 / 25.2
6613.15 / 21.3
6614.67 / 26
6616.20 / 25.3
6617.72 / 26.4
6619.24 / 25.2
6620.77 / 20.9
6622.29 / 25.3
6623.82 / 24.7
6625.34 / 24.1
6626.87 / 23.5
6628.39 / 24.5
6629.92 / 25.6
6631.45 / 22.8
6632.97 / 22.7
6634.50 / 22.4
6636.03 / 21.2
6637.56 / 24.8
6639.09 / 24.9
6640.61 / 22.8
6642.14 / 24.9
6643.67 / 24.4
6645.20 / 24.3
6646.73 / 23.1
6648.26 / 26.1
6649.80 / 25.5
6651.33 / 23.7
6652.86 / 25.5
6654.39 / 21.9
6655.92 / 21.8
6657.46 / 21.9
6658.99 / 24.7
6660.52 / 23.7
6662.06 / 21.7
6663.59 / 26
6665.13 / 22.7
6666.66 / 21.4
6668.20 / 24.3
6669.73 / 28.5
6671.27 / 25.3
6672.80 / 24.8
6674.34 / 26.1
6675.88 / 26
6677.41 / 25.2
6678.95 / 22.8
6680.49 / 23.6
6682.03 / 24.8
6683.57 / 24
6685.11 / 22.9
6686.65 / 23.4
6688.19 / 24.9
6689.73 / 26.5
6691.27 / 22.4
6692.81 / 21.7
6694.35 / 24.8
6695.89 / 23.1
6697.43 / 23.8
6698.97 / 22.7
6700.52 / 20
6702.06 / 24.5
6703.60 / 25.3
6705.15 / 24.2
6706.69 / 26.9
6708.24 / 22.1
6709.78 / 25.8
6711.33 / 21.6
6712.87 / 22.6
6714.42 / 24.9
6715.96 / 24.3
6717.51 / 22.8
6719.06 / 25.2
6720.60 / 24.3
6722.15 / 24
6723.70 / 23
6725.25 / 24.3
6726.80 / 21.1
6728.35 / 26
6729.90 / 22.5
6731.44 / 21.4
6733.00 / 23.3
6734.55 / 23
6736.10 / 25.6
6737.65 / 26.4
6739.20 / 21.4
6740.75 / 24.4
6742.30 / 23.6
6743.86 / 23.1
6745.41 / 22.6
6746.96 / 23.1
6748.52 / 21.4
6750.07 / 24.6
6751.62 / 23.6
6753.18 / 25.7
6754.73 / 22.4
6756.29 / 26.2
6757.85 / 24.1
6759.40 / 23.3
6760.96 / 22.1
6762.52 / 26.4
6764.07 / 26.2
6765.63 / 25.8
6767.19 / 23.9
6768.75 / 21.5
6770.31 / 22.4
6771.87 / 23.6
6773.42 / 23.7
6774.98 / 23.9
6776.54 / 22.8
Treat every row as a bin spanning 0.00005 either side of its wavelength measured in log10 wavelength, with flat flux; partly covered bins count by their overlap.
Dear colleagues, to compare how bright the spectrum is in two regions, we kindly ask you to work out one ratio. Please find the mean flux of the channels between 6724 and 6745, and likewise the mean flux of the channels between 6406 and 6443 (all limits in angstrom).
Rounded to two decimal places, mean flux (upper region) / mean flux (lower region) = 1.00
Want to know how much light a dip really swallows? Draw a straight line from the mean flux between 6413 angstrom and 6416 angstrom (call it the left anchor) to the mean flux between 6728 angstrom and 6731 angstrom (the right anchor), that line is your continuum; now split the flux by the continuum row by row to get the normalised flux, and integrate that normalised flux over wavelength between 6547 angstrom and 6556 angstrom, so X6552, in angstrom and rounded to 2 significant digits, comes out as 8.7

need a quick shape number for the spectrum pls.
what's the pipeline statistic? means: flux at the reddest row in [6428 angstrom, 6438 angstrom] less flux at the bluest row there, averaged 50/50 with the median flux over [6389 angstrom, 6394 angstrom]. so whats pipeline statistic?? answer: 11.2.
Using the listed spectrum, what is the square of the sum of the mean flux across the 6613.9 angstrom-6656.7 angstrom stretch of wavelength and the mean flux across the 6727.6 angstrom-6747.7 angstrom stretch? 2271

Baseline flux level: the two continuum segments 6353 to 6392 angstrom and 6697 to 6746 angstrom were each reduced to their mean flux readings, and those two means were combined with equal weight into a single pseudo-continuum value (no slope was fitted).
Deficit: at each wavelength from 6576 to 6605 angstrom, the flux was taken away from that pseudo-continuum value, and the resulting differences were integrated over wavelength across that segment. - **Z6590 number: 12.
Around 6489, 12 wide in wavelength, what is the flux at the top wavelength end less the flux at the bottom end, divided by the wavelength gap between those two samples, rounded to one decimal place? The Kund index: -0.1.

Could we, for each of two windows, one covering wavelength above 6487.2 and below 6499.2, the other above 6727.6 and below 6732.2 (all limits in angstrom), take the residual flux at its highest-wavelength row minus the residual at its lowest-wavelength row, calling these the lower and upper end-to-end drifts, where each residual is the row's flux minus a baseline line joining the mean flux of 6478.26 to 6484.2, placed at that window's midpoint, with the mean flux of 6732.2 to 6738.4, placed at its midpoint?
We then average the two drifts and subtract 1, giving -4.1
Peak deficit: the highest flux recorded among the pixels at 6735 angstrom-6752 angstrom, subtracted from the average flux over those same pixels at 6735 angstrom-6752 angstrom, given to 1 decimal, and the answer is -2.8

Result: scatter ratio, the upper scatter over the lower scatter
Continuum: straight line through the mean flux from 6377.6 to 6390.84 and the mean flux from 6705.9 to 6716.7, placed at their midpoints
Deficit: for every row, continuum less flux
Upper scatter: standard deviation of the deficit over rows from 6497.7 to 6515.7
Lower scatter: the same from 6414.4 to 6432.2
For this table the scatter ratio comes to 1.0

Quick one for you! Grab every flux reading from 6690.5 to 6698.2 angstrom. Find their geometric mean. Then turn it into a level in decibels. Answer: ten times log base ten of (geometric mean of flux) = 13.6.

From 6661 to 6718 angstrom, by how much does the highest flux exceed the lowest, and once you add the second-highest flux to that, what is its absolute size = 35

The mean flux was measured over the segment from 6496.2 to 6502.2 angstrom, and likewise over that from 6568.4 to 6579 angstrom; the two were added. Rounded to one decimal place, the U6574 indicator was 49.8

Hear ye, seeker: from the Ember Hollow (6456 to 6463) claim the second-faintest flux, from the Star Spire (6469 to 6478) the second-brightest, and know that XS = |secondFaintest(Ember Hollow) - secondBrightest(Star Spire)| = 3.30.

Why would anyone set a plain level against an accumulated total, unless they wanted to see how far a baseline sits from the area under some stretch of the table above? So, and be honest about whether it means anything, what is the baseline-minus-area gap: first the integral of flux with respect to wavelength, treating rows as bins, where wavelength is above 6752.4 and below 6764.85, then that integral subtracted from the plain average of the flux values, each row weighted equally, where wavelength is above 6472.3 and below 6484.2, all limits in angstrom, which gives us -282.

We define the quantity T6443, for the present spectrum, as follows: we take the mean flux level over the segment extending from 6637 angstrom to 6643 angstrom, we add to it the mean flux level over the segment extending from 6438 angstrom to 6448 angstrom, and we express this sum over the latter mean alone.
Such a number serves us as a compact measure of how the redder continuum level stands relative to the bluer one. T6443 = 2.01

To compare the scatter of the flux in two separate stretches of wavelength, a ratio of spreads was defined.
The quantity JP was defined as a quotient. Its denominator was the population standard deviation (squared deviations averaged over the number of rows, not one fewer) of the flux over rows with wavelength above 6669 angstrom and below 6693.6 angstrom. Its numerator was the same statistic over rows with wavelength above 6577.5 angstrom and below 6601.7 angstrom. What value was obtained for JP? 1.0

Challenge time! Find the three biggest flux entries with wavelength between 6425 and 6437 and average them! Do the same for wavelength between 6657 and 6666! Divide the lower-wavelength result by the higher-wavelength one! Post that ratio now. 1.02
